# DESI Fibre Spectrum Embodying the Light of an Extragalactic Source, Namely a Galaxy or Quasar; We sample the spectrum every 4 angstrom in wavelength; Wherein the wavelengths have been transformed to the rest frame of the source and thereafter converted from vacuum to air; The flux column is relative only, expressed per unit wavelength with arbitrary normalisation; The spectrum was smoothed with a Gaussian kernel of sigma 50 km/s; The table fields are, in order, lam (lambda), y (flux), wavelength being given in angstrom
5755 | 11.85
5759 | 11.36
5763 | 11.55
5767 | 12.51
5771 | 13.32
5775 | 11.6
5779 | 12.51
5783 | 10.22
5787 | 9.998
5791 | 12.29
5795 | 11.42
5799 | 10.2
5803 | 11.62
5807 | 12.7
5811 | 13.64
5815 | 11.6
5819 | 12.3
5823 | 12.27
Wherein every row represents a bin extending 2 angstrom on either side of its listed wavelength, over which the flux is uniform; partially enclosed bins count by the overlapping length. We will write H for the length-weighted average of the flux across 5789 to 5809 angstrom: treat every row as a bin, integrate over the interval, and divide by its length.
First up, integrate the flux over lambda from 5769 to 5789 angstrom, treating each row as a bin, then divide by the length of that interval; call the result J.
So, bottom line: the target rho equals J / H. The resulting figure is 0.99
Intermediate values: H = 11.6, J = 11.5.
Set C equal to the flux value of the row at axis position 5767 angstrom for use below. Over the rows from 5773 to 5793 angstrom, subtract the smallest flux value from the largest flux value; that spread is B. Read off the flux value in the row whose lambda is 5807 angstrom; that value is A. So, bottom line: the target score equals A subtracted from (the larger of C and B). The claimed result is -0.2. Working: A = 12.7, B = 2.5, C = 12.51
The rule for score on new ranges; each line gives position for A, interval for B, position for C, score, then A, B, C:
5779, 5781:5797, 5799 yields -2.3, 12.51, 2.3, 10.2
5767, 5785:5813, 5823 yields -0.2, 12.51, 3.6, 12.27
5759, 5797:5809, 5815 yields 0.2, 11.36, 2.5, 11.6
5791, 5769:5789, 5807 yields 0.4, 12.29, 3.3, 12.7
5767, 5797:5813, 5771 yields 0.8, 12.51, 3.4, 13.32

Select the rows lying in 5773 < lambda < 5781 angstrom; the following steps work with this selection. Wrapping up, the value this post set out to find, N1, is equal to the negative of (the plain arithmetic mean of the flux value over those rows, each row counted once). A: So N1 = -12.1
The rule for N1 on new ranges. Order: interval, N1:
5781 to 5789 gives -10.1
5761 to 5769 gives -12.0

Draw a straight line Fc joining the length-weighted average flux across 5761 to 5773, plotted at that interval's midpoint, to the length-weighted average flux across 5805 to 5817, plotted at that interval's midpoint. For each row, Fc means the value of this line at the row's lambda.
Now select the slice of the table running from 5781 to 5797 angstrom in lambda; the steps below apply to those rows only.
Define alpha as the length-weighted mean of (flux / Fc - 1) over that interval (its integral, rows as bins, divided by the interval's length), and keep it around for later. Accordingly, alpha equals -0.13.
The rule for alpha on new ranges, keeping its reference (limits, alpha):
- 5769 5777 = 0.00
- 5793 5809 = -0.09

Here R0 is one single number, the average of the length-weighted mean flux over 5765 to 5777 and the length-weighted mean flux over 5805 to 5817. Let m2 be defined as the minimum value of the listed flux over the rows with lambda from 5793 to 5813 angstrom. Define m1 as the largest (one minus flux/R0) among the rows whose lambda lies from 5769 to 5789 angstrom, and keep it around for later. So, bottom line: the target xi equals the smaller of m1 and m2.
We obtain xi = 0.204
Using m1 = 0.204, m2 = 10.2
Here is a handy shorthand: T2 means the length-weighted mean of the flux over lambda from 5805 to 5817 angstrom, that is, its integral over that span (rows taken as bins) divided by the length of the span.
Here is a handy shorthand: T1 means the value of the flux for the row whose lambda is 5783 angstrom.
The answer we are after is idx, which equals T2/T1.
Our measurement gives 1.24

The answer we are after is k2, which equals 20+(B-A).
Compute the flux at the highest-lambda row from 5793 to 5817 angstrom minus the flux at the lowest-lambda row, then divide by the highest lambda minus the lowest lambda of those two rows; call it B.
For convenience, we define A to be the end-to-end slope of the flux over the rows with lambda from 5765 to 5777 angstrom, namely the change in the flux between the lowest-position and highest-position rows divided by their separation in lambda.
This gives 20.12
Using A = -0.11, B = 0.01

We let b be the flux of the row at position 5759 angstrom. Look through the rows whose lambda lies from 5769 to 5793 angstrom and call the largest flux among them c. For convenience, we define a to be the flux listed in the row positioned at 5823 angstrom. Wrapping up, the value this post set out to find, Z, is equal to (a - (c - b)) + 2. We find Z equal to 12.3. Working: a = 12.27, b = 11.36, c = 13.32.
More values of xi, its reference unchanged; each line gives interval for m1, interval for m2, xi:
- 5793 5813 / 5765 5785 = 0.188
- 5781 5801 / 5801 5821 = 0.204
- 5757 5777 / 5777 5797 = 0.096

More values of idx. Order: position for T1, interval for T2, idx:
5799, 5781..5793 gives 1.06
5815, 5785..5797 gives 0.97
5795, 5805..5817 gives 1.11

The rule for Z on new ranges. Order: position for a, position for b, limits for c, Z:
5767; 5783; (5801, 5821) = 11.1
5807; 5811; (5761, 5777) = 15.0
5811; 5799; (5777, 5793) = 13.3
